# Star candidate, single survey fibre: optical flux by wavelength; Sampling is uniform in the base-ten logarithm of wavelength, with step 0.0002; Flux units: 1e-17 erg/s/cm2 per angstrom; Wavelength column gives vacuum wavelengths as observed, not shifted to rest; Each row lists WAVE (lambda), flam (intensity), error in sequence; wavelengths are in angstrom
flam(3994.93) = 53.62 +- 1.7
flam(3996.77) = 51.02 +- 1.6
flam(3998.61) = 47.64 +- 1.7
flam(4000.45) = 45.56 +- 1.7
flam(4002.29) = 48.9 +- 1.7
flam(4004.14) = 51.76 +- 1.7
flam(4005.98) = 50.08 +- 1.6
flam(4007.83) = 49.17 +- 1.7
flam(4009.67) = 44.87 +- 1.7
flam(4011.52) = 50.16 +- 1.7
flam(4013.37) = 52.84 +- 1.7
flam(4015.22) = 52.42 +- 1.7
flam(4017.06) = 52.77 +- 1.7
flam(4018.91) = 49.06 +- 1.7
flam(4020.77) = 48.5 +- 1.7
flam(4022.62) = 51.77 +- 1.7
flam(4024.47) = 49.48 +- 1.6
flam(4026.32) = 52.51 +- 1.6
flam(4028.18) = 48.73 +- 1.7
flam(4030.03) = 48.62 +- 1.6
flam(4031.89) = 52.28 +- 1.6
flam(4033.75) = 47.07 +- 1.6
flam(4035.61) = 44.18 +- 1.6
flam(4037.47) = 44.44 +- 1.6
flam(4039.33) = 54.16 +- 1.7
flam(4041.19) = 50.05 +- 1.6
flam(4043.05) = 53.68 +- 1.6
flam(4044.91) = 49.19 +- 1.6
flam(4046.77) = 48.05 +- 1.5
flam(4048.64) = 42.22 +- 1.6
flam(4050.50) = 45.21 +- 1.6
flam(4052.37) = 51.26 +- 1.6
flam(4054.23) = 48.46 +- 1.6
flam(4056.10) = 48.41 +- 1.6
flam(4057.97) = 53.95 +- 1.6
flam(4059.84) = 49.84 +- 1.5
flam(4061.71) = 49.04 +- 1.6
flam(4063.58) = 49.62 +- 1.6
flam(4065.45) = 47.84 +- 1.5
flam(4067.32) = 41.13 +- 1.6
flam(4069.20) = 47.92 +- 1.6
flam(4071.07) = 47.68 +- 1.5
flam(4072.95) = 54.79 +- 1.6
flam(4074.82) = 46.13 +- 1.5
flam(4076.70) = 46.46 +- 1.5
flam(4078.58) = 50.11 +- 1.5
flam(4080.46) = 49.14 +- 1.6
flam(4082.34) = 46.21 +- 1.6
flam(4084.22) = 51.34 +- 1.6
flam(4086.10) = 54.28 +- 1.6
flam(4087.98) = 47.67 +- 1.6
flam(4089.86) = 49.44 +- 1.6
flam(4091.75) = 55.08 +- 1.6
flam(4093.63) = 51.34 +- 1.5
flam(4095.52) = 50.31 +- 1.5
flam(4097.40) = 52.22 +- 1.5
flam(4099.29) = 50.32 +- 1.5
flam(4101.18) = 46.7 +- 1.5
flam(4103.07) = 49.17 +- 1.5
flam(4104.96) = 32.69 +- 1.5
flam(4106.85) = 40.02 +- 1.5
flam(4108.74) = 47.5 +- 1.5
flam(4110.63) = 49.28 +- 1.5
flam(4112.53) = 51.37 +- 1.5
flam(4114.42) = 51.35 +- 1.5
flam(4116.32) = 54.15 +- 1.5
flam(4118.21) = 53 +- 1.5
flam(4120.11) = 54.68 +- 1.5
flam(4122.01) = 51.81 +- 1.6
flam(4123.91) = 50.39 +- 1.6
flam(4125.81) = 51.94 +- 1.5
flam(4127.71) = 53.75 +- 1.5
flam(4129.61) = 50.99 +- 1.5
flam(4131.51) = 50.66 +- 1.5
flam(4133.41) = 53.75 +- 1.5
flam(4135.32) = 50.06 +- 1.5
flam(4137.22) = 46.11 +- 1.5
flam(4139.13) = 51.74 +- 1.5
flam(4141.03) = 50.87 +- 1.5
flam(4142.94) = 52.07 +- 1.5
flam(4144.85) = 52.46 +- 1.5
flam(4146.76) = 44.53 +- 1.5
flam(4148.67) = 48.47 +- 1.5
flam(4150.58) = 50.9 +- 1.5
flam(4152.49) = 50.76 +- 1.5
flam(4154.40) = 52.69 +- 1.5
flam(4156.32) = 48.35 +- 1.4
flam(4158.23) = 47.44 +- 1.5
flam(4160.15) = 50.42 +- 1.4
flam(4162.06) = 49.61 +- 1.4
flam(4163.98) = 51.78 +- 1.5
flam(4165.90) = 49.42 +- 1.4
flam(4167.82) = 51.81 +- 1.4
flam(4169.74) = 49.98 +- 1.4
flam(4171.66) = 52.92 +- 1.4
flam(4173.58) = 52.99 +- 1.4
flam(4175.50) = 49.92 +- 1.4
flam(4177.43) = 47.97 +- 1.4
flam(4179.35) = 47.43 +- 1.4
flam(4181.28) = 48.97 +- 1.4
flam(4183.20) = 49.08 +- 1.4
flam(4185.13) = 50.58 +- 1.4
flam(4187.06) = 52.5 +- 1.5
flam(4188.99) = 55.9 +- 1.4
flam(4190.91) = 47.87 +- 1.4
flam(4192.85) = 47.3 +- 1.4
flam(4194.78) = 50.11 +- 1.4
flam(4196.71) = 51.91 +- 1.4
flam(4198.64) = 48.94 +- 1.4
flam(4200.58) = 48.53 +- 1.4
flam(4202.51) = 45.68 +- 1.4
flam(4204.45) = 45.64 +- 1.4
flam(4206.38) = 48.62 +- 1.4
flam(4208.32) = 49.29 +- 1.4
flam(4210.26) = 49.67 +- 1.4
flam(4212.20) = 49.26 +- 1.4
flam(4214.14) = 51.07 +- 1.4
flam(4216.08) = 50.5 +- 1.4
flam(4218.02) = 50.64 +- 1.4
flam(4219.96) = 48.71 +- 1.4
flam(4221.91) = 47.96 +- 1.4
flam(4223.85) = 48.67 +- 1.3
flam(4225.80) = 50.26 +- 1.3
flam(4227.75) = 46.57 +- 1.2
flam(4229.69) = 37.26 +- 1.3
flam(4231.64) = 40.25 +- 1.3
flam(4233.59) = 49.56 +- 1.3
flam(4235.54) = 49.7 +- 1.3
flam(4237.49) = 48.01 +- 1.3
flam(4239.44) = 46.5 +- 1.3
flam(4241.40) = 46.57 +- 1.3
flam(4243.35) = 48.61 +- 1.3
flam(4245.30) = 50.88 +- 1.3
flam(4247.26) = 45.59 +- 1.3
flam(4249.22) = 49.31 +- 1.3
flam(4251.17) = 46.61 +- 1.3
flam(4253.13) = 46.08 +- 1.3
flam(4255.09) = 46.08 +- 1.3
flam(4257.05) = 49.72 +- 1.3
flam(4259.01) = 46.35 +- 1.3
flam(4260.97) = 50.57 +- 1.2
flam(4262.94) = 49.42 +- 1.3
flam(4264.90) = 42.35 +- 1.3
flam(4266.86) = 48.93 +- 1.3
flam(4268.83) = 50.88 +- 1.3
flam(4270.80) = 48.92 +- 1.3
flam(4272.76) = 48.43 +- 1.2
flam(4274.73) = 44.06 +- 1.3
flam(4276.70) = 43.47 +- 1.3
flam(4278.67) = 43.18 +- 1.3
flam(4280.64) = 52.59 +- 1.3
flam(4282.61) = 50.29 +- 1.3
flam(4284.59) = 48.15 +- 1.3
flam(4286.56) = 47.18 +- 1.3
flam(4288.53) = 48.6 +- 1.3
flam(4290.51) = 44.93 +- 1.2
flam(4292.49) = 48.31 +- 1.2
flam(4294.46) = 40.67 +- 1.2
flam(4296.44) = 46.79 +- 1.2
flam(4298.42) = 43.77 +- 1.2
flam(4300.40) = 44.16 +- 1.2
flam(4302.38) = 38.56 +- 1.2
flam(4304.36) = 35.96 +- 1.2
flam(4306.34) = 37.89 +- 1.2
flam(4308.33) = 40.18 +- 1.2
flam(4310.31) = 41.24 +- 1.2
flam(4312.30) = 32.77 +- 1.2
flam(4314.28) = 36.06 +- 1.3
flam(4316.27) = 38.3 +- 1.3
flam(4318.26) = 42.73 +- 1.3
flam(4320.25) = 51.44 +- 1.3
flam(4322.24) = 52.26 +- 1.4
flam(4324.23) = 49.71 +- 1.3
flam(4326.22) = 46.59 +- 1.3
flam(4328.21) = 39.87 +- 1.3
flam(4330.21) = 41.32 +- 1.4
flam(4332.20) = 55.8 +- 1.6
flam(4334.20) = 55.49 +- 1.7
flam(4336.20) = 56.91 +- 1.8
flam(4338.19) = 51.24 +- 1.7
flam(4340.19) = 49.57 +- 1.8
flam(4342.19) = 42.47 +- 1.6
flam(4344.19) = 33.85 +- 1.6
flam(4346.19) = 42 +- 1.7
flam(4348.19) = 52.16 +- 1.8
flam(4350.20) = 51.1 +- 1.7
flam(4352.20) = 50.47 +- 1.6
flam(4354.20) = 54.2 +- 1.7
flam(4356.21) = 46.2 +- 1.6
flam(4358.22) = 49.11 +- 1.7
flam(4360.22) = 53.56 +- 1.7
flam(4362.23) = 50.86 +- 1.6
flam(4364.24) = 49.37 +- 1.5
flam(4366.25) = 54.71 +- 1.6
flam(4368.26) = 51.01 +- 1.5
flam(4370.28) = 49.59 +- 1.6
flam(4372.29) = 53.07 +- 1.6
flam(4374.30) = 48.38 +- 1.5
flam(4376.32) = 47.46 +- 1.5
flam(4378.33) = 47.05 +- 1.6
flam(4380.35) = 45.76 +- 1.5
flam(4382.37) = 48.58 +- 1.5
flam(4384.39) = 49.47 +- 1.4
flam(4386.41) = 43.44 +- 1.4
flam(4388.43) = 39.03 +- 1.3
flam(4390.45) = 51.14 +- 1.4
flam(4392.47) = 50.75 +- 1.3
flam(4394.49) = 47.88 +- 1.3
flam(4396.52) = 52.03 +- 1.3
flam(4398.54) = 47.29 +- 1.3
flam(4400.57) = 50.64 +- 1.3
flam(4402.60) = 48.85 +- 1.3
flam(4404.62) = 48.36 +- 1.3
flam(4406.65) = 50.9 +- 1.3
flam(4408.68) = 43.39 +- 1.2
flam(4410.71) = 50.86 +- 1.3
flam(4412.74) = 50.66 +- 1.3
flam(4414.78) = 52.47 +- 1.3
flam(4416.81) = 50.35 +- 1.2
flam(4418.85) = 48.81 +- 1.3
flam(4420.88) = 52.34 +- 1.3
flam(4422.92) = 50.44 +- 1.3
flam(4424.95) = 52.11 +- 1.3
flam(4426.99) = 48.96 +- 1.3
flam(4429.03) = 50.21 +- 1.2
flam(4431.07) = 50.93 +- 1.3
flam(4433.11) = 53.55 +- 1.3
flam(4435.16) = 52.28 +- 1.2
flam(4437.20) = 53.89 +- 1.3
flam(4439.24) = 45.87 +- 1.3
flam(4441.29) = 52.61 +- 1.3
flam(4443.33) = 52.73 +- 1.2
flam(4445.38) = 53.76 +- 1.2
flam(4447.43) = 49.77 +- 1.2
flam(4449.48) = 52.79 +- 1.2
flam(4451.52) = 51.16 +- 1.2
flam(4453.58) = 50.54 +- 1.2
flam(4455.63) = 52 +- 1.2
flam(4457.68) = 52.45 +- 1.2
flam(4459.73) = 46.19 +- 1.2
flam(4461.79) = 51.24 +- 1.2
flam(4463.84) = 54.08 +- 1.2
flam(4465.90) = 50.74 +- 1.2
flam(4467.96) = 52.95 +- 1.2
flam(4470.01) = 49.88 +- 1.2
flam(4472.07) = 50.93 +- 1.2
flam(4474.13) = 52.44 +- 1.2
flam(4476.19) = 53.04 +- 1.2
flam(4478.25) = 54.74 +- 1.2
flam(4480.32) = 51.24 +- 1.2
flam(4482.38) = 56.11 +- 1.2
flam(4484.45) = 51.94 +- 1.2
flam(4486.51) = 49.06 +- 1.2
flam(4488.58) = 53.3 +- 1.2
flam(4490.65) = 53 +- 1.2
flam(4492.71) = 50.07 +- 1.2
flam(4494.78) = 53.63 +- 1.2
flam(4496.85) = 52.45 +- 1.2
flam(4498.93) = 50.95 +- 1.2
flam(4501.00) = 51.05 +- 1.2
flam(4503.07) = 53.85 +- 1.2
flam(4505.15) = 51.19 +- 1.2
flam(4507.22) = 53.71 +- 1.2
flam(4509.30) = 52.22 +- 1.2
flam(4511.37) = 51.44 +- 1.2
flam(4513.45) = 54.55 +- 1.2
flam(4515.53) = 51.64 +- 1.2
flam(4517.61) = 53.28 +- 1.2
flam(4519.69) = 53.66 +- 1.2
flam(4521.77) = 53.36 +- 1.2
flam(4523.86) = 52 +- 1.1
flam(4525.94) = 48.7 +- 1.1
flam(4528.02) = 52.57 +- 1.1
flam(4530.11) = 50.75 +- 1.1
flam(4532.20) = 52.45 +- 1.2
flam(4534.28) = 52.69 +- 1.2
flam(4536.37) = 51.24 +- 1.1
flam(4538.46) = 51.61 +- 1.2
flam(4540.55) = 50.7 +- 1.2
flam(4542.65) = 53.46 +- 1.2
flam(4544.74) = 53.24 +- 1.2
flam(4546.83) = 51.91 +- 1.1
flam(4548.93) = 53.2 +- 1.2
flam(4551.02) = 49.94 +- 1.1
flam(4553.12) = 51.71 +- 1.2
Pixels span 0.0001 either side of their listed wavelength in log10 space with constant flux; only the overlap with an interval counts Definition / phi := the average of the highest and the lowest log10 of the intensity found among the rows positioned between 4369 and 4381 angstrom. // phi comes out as 1.69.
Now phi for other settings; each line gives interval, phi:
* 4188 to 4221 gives 1.70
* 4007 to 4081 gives 1.68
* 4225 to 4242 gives 1.64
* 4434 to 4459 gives 1.70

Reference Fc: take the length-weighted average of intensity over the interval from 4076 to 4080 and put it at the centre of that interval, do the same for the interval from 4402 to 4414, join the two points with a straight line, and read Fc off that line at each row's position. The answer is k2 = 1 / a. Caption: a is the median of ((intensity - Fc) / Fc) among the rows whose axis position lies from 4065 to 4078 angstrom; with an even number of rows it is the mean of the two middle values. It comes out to -63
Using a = -0.02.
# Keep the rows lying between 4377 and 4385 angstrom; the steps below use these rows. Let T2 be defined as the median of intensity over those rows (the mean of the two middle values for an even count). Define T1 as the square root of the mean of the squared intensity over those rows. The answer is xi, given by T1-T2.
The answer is -0.1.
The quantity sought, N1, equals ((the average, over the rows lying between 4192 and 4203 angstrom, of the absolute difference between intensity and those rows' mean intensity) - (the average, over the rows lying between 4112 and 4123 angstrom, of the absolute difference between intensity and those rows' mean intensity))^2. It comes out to 0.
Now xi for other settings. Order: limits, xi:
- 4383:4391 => -0.4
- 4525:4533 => -0.5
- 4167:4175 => -0.4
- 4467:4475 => -0.1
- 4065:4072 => -1.5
